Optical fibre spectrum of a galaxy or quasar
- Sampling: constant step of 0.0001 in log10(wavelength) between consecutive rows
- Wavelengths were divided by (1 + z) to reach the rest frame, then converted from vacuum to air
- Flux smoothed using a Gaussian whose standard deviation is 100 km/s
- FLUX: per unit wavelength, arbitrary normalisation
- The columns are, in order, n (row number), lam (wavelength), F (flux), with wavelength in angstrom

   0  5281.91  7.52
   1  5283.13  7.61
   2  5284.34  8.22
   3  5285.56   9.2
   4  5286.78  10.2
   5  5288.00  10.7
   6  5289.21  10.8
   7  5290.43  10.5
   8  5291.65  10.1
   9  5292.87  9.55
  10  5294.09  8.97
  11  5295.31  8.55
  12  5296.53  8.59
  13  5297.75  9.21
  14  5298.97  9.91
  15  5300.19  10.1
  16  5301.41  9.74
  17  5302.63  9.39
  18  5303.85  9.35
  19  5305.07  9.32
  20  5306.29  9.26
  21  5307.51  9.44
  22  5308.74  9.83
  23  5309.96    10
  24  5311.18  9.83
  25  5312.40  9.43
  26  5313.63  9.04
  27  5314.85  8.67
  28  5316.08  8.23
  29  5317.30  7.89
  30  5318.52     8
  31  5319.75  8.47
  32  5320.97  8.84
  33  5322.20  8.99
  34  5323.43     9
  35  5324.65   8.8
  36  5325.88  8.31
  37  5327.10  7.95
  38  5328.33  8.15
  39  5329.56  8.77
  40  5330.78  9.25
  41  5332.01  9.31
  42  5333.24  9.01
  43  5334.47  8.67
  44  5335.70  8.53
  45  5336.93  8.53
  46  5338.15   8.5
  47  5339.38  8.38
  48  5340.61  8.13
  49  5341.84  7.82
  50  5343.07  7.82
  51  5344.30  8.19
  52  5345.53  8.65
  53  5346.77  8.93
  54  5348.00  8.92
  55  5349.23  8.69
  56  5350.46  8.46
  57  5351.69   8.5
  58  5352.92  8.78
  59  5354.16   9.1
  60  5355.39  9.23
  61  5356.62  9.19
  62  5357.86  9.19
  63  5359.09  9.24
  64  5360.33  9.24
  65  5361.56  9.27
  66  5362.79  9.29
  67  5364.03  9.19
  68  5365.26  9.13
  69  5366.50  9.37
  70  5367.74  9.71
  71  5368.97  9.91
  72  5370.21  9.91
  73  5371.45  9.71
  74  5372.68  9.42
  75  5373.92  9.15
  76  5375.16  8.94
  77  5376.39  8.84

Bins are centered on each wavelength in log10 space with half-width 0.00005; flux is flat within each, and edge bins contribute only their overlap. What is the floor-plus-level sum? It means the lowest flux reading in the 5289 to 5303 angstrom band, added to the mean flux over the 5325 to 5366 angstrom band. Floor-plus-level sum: 17.3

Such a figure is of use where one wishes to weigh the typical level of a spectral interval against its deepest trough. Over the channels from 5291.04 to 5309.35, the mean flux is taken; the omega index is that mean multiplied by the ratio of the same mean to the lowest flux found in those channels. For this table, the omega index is 10.4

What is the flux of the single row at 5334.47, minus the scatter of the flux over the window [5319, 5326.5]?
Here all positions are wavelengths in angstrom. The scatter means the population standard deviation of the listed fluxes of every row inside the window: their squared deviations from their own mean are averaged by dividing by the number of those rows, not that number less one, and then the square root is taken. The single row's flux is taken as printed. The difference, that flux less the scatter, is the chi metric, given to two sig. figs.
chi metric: 8.4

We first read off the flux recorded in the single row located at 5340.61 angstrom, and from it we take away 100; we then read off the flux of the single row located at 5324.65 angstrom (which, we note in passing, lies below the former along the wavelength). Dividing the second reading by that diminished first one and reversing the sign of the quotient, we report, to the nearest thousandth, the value 0.096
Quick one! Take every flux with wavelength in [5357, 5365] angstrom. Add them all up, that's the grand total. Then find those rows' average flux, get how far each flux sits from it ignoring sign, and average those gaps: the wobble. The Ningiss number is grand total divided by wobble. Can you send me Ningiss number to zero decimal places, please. 1781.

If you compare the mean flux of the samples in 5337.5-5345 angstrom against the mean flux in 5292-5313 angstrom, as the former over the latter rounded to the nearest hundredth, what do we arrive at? 0.86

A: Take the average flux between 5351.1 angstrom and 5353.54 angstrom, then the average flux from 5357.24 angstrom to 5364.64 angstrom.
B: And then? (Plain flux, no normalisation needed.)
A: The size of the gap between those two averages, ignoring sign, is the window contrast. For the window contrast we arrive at 0.6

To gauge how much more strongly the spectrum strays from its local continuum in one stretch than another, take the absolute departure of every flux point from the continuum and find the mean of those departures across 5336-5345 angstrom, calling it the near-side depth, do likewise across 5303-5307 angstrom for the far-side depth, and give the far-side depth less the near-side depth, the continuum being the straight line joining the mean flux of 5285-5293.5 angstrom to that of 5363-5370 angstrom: -0.8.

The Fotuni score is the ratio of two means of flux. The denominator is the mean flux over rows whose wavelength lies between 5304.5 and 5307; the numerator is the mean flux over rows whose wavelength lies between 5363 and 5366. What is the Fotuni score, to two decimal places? 0.99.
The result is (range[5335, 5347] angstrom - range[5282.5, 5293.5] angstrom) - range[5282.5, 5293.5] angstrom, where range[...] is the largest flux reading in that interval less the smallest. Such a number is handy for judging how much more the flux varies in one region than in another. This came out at -5.3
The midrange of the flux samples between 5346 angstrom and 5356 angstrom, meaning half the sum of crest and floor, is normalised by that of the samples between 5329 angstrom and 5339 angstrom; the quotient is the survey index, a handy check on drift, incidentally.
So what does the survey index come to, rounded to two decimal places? 0.99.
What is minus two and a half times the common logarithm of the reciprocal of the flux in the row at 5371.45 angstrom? 2.47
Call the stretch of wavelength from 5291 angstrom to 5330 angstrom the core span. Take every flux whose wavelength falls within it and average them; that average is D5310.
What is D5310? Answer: 9.05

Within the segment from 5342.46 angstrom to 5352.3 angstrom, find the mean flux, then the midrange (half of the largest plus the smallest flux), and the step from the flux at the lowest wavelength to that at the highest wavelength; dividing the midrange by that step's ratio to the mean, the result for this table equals 105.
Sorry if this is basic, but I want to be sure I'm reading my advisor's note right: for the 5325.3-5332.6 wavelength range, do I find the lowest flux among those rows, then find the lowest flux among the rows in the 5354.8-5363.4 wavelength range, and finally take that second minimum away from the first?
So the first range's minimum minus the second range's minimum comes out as -1.2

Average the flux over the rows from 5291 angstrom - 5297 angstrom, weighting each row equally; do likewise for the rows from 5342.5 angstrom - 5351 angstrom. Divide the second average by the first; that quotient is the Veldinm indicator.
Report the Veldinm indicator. 0.93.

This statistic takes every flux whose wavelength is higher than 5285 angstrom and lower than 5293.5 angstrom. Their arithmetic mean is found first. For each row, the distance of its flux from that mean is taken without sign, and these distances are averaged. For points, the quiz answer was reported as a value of 0.46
